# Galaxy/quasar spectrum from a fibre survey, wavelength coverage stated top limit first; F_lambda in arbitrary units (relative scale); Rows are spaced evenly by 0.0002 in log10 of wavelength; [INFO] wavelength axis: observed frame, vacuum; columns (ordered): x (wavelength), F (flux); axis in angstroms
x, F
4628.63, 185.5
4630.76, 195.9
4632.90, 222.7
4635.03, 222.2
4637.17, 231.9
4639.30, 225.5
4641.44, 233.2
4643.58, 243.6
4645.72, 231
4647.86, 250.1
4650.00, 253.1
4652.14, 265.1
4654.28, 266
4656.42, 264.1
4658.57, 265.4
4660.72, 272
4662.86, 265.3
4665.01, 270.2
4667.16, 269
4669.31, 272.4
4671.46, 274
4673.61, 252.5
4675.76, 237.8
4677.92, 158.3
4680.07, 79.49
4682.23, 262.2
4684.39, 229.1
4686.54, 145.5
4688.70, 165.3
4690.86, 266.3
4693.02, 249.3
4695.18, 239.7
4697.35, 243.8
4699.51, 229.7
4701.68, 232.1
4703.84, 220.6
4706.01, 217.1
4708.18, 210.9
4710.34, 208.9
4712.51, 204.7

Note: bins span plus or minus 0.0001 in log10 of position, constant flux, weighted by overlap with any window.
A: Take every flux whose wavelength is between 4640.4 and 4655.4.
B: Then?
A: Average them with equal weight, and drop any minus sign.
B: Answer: 249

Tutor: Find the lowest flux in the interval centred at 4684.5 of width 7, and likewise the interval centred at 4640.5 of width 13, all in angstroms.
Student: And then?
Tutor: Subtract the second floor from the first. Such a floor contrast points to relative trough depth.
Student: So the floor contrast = -77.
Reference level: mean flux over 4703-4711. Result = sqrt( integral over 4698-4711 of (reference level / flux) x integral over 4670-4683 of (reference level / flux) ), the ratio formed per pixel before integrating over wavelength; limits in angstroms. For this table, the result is 14.2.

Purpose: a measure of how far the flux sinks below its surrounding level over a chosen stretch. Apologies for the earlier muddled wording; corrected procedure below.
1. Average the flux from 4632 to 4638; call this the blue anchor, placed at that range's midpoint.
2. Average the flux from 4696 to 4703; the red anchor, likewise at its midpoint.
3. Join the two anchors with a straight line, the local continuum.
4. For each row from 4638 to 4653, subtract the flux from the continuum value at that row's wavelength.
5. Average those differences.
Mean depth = -16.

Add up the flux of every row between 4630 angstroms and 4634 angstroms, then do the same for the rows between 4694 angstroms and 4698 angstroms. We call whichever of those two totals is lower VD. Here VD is 419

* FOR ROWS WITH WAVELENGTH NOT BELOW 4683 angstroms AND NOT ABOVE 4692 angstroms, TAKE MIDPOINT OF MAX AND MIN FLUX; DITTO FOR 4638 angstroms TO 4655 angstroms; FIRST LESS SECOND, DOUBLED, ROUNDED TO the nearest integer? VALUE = -80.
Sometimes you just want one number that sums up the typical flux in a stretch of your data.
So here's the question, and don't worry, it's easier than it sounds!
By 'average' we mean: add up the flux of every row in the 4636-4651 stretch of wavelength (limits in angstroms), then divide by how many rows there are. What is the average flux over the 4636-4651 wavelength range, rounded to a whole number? 238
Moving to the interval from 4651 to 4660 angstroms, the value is 265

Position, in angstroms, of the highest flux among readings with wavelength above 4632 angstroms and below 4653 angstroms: 4652.14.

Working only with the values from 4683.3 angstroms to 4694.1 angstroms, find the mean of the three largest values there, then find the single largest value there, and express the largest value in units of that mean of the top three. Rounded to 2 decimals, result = 1.07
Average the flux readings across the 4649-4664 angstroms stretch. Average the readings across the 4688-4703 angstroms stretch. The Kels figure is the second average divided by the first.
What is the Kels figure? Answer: 0.88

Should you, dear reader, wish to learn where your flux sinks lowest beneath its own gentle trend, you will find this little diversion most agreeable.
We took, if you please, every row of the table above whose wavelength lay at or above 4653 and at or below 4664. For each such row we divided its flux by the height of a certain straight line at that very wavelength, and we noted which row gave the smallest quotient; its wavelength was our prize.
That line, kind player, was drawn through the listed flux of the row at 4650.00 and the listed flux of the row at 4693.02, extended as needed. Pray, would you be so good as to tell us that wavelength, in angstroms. 4656.42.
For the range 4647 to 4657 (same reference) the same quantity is 4647.86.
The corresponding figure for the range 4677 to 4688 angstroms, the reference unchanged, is 4680.07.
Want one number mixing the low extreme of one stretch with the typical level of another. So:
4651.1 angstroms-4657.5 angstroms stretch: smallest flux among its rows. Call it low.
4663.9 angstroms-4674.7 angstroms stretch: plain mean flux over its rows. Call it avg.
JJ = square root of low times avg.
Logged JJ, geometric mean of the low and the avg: 266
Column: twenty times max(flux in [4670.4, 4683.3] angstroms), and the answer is 5480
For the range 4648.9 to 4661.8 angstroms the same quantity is 5440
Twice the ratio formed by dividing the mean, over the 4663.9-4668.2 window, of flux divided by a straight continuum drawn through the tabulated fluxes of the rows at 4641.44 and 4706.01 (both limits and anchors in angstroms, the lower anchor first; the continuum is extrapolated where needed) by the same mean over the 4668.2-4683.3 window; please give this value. 2.4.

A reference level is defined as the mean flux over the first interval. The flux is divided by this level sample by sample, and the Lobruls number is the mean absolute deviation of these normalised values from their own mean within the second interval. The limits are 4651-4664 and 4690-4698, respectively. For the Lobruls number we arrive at 0.031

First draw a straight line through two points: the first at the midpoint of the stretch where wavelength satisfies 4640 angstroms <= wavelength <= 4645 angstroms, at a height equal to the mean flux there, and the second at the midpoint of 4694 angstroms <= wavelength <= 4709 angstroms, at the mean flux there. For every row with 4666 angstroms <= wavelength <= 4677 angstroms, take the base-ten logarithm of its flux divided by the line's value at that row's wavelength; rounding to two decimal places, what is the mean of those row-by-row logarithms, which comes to 0.05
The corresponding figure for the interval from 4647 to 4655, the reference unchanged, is 0.04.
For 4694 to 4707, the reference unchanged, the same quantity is 0.00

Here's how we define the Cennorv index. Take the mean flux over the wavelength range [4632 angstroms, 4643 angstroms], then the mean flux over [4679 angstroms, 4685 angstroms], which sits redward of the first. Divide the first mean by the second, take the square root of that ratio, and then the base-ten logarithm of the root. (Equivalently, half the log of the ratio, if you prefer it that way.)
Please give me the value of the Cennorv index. 0.04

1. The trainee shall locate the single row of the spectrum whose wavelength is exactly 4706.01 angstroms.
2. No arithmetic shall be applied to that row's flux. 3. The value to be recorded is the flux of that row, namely 217.1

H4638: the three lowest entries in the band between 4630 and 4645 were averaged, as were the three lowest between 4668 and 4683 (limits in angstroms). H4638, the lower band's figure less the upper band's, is 55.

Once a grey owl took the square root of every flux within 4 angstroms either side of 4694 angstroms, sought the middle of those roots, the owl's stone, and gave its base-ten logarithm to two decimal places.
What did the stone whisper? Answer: 1.20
